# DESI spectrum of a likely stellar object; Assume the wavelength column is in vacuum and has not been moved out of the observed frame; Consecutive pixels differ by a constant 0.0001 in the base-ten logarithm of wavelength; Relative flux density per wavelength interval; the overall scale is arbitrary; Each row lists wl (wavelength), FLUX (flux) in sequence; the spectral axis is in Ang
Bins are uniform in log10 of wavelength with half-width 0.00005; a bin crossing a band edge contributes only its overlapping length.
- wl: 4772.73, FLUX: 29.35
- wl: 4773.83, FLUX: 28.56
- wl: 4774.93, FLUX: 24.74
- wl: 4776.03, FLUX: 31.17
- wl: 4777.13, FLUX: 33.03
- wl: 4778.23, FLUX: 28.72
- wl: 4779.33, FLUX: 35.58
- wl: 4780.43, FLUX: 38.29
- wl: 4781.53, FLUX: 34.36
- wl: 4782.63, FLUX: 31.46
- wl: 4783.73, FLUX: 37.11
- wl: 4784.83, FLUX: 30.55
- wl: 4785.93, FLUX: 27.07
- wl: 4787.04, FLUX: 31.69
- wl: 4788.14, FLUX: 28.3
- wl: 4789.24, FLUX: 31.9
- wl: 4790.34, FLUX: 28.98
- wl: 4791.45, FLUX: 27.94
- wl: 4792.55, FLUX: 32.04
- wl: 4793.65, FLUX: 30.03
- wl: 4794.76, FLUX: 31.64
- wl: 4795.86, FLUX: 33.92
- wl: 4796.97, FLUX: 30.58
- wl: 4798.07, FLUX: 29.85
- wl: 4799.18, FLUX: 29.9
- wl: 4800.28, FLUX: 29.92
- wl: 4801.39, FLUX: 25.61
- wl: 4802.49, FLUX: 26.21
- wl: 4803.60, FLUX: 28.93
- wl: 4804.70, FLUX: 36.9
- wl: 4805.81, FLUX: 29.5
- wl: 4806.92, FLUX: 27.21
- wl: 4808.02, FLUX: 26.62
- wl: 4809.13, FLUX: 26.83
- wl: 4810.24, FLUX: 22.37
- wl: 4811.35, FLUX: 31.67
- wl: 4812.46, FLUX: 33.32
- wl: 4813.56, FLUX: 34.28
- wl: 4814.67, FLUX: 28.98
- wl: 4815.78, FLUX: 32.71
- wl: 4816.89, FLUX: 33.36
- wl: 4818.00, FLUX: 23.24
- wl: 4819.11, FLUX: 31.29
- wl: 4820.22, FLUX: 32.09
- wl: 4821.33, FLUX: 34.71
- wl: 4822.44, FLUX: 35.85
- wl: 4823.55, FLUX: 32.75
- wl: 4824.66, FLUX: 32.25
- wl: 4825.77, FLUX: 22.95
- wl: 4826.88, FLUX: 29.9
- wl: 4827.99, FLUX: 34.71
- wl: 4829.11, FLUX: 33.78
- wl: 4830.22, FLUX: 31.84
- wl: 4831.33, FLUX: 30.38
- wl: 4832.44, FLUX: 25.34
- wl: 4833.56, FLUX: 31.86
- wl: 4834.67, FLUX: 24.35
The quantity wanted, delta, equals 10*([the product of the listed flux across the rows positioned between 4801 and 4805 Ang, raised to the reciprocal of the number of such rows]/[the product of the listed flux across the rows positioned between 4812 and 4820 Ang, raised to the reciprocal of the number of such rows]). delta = 9.4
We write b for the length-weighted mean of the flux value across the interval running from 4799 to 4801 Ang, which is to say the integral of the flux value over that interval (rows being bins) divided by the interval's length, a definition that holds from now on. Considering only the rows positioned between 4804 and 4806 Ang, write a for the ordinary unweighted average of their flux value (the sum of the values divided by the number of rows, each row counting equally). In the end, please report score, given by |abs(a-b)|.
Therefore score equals 3.6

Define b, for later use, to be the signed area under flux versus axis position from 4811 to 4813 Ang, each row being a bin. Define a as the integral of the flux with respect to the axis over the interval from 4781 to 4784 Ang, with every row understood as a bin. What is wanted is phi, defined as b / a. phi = 0.6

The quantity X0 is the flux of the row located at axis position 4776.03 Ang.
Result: 31.17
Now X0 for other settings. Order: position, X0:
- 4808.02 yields 26.62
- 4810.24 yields 22.37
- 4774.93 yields 24.74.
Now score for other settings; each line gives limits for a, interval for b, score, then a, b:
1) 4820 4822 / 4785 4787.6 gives 3.9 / 33.4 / 29.5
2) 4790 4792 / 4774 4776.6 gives 0.4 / 28.5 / 28.1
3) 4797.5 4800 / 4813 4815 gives 2.2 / 29.9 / 32.0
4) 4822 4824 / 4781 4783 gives 1.3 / 34.3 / 33.0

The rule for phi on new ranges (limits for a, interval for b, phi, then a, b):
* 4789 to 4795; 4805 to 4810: 0.8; 182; 138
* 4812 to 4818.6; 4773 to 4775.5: 0.3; 204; 67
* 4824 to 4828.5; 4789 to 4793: 0.9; 135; 120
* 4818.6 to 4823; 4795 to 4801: 1.3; 147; 184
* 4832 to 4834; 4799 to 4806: 3.6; 57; 207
